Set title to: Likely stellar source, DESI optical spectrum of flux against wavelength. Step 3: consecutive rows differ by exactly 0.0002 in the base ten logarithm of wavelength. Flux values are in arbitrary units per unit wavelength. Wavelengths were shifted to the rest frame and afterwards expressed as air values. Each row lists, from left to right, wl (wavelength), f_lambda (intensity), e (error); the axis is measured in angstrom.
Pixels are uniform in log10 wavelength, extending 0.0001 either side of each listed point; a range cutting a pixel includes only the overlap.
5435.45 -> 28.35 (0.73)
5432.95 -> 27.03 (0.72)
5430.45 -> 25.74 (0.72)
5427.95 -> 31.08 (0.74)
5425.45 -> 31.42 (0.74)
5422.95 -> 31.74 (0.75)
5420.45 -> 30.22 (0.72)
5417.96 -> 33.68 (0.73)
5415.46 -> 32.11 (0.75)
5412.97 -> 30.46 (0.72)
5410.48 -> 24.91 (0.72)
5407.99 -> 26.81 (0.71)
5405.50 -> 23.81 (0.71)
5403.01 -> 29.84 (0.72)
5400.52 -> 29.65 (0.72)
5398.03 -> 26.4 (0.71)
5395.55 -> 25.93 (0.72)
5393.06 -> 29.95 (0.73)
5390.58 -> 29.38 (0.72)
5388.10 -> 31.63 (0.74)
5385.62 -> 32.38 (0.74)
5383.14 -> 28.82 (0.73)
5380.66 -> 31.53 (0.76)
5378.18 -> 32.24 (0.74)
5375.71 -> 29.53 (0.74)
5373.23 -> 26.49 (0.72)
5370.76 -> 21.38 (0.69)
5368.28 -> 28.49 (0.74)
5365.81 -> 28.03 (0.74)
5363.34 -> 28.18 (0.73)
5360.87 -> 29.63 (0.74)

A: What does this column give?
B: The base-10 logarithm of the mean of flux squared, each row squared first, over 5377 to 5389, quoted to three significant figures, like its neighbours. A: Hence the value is 2.99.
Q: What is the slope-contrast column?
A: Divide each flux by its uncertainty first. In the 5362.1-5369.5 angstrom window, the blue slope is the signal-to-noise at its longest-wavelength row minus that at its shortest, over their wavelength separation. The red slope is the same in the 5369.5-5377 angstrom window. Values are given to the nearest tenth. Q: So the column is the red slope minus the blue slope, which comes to 1.8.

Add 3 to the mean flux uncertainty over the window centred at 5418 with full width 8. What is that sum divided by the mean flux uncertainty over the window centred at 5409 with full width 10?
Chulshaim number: 5.22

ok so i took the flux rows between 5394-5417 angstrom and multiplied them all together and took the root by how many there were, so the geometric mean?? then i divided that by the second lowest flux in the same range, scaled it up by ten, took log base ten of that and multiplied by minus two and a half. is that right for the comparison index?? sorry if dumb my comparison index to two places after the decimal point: -2.61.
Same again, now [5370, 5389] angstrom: -2.60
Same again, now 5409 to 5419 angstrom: -2.49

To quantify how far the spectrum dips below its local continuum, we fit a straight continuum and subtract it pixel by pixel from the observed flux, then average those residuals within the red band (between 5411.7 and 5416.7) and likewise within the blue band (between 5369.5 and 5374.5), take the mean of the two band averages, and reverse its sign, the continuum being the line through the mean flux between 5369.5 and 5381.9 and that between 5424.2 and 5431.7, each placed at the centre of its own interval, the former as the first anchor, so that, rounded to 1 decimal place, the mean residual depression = 1.0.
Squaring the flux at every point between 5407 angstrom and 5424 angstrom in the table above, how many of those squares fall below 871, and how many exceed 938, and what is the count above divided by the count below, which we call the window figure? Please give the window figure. 1.5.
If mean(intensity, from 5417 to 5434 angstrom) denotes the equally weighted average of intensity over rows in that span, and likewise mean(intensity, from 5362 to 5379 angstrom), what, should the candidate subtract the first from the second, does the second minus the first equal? -2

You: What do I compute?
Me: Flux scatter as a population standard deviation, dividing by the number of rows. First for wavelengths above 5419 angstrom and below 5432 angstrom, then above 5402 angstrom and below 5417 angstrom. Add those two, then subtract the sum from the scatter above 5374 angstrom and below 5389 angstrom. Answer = -3.9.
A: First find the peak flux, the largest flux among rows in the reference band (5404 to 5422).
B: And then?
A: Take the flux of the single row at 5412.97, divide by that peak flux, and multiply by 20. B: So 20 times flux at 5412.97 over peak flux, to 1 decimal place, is 18.1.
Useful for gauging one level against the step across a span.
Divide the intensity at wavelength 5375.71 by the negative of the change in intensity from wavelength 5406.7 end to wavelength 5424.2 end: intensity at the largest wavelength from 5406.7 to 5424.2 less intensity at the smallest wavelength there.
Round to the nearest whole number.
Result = -6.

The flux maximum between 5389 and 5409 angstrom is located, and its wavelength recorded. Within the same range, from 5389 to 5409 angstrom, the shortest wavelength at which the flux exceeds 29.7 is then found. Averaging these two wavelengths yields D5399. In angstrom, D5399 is 5393.1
